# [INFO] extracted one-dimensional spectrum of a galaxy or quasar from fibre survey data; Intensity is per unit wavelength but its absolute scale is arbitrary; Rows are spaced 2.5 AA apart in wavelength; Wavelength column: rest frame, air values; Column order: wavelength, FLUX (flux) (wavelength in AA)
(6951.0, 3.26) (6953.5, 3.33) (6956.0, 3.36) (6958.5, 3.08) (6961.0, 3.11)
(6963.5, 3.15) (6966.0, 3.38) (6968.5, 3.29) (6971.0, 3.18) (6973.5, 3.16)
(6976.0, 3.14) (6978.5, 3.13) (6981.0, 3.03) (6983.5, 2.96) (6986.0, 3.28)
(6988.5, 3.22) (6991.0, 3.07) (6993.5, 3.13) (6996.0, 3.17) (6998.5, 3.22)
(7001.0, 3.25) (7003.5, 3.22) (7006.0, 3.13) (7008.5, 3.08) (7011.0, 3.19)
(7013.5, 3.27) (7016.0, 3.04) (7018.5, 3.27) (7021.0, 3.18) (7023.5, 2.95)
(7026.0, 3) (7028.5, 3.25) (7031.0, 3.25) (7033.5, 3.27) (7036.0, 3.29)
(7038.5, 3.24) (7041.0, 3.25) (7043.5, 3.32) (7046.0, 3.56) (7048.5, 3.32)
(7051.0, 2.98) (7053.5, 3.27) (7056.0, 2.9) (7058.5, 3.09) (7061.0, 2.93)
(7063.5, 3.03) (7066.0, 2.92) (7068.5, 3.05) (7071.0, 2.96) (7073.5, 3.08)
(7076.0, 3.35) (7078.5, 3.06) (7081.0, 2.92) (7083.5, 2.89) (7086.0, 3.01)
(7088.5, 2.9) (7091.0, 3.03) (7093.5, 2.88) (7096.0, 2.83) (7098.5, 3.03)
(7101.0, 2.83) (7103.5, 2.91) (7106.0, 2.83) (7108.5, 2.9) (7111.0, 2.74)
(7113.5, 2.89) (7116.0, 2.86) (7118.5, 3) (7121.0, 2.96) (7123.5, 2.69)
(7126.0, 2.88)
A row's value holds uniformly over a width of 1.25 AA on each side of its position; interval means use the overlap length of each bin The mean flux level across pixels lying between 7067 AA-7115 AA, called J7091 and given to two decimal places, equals 2.95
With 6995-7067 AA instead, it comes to 3.17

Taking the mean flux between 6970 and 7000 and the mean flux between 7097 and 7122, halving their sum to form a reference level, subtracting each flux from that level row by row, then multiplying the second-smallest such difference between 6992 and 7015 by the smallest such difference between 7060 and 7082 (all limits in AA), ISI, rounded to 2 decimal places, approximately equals 0.08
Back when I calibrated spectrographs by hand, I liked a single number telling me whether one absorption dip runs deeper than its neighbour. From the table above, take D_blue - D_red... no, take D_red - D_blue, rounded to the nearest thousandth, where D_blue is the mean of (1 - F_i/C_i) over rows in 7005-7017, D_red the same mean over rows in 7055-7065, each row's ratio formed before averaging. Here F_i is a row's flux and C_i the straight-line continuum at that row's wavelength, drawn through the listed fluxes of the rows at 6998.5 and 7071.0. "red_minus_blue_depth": -0.006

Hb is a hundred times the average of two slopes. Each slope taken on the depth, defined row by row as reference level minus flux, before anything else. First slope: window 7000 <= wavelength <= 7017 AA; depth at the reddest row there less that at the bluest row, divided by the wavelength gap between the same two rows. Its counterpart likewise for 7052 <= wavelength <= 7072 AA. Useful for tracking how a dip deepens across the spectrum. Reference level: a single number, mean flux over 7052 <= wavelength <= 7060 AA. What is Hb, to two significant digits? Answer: 1.6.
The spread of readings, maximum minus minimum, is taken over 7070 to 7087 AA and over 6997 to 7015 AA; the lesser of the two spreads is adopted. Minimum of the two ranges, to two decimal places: 0.19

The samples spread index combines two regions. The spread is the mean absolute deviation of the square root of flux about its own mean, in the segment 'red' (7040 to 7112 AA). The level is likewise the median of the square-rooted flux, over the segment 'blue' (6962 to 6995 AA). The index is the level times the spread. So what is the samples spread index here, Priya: 0.073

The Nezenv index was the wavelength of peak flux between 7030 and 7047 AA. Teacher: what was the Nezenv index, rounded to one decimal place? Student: 7046.0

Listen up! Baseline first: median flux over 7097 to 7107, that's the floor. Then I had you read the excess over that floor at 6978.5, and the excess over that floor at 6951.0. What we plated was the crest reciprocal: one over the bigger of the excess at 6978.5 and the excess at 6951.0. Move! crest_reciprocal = 2.6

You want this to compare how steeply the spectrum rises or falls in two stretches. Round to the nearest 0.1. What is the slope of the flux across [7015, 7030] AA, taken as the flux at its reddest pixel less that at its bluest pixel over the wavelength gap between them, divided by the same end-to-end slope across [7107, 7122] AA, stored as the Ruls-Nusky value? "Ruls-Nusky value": 3.5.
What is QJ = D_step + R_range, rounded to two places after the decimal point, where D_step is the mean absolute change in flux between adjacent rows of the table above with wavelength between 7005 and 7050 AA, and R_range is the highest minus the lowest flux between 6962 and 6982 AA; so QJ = 0.47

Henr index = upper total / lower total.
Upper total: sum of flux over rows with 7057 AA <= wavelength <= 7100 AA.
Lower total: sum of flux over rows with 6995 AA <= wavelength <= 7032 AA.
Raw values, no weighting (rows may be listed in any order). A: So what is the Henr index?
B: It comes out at 1.07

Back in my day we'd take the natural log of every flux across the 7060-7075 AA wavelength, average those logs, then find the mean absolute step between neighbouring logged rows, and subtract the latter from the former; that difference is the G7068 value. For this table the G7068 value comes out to 1.06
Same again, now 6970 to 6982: 1.13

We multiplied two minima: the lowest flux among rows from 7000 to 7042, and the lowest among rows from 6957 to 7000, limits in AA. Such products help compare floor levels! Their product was 8.73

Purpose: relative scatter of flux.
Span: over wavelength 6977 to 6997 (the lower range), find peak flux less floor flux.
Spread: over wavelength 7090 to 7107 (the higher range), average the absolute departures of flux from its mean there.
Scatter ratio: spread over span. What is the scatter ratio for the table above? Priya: 0.23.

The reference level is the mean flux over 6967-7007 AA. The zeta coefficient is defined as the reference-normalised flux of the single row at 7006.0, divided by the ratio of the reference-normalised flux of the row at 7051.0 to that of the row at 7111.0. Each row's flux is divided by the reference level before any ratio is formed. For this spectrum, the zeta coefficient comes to 0.91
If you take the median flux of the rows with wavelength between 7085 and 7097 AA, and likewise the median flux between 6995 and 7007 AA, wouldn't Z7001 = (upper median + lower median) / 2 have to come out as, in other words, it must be 3.06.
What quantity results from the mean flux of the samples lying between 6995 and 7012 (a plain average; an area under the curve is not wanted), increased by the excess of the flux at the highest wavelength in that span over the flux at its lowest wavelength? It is 3.2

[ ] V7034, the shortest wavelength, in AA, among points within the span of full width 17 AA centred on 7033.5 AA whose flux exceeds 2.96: 7026.0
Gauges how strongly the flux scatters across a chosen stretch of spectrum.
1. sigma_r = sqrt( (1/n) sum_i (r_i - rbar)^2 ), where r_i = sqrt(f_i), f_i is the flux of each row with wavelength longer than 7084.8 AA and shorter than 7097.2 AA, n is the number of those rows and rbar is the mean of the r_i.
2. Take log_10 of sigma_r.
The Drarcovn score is -1.65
